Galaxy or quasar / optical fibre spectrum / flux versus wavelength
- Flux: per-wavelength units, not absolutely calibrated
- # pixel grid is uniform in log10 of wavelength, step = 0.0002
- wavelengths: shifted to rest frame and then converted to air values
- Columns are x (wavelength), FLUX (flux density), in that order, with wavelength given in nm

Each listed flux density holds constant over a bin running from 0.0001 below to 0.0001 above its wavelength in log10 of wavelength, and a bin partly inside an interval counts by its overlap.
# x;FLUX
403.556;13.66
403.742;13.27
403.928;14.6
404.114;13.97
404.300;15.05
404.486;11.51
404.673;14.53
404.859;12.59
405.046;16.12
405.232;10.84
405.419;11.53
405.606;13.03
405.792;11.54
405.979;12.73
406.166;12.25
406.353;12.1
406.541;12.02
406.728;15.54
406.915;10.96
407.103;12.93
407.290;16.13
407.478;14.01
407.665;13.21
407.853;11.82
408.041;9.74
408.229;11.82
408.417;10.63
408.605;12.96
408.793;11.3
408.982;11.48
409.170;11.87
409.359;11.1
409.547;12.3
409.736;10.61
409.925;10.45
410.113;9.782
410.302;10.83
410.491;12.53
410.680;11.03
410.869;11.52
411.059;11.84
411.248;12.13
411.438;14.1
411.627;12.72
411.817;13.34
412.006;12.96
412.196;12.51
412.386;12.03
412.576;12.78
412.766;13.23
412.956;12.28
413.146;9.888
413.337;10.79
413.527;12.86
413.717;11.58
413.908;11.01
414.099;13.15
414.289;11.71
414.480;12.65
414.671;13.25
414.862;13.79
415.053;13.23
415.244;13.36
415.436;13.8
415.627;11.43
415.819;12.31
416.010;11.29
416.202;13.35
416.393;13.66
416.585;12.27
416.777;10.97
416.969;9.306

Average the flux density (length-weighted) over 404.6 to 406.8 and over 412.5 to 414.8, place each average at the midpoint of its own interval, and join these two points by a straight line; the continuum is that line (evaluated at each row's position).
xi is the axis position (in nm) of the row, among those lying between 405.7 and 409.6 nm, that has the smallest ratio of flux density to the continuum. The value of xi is 408.041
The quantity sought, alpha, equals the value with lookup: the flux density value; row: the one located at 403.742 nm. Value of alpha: 13.27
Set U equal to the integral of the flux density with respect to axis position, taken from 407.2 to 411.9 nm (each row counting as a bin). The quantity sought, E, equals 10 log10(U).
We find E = 17.5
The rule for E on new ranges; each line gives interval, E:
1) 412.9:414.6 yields 13.0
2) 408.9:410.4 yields 12.2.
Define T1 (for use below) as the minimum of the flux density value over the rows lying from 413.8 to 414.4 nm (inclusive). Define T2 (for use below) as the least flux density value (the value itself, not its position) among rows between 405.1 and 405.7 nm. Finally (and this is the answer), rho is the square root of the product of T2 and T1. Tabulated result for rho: 10.9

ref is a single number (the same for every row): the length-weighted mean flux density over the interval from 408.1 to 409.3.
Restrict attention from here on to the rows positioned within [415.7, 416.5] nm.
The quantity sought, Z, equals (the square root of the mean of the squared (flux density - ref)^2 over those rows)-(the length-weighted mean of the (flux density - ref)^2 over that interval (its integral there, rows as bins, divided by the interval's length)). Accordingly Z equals 0.73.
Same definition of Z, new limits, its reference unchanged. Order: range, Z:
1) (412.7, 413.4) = 0.34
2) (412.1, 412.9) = 0.33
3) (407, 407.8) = 3.58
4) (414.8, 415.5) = 0.22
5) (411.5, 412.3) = 0.02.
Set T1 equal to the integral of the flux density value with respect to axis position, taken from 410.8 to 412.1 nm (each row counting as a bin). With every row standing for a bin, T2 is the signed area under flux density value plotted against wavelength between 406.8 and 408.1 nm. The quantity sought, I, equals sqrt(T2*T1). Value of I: 16.6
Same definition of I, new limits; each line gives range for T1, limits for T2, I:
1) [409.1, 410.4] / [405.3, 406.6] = 15.0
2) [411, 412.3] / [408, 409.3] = 15.8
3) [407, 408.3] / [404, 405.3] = 17.2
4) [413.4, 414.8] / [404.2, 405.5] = 17.2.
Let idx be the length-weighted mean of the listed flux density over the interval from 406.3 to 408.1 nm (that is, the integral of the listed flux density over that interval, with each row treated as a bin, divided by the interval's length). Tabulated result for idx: 12.9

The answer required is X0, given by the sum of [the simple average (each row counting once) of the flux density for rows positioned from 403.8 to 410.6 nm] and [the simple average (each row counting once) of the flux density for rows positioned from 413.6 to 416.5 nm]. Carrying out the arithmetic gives 25.04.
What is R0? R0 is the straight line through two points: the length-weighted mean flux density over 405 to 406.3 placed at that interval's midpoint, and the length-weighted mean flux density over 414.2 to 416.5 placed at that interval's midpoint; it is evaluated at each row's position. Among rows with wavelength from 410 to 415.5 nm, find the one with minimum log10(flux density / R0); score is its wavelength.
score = 410.113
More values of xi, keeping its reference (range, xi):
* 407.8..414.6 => 408.041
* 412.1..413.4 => 413.146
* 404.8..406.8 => 405.232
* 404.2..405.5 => 405.232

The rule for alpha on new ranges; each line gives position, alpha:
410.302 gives 10.83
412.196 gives 12.51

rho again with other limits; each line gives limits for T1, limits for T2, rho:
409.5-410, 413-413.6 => 10.2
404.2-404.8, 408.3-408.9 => 11.1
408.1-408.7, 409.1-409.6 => 10.9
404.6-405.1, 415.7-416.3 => 11.9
